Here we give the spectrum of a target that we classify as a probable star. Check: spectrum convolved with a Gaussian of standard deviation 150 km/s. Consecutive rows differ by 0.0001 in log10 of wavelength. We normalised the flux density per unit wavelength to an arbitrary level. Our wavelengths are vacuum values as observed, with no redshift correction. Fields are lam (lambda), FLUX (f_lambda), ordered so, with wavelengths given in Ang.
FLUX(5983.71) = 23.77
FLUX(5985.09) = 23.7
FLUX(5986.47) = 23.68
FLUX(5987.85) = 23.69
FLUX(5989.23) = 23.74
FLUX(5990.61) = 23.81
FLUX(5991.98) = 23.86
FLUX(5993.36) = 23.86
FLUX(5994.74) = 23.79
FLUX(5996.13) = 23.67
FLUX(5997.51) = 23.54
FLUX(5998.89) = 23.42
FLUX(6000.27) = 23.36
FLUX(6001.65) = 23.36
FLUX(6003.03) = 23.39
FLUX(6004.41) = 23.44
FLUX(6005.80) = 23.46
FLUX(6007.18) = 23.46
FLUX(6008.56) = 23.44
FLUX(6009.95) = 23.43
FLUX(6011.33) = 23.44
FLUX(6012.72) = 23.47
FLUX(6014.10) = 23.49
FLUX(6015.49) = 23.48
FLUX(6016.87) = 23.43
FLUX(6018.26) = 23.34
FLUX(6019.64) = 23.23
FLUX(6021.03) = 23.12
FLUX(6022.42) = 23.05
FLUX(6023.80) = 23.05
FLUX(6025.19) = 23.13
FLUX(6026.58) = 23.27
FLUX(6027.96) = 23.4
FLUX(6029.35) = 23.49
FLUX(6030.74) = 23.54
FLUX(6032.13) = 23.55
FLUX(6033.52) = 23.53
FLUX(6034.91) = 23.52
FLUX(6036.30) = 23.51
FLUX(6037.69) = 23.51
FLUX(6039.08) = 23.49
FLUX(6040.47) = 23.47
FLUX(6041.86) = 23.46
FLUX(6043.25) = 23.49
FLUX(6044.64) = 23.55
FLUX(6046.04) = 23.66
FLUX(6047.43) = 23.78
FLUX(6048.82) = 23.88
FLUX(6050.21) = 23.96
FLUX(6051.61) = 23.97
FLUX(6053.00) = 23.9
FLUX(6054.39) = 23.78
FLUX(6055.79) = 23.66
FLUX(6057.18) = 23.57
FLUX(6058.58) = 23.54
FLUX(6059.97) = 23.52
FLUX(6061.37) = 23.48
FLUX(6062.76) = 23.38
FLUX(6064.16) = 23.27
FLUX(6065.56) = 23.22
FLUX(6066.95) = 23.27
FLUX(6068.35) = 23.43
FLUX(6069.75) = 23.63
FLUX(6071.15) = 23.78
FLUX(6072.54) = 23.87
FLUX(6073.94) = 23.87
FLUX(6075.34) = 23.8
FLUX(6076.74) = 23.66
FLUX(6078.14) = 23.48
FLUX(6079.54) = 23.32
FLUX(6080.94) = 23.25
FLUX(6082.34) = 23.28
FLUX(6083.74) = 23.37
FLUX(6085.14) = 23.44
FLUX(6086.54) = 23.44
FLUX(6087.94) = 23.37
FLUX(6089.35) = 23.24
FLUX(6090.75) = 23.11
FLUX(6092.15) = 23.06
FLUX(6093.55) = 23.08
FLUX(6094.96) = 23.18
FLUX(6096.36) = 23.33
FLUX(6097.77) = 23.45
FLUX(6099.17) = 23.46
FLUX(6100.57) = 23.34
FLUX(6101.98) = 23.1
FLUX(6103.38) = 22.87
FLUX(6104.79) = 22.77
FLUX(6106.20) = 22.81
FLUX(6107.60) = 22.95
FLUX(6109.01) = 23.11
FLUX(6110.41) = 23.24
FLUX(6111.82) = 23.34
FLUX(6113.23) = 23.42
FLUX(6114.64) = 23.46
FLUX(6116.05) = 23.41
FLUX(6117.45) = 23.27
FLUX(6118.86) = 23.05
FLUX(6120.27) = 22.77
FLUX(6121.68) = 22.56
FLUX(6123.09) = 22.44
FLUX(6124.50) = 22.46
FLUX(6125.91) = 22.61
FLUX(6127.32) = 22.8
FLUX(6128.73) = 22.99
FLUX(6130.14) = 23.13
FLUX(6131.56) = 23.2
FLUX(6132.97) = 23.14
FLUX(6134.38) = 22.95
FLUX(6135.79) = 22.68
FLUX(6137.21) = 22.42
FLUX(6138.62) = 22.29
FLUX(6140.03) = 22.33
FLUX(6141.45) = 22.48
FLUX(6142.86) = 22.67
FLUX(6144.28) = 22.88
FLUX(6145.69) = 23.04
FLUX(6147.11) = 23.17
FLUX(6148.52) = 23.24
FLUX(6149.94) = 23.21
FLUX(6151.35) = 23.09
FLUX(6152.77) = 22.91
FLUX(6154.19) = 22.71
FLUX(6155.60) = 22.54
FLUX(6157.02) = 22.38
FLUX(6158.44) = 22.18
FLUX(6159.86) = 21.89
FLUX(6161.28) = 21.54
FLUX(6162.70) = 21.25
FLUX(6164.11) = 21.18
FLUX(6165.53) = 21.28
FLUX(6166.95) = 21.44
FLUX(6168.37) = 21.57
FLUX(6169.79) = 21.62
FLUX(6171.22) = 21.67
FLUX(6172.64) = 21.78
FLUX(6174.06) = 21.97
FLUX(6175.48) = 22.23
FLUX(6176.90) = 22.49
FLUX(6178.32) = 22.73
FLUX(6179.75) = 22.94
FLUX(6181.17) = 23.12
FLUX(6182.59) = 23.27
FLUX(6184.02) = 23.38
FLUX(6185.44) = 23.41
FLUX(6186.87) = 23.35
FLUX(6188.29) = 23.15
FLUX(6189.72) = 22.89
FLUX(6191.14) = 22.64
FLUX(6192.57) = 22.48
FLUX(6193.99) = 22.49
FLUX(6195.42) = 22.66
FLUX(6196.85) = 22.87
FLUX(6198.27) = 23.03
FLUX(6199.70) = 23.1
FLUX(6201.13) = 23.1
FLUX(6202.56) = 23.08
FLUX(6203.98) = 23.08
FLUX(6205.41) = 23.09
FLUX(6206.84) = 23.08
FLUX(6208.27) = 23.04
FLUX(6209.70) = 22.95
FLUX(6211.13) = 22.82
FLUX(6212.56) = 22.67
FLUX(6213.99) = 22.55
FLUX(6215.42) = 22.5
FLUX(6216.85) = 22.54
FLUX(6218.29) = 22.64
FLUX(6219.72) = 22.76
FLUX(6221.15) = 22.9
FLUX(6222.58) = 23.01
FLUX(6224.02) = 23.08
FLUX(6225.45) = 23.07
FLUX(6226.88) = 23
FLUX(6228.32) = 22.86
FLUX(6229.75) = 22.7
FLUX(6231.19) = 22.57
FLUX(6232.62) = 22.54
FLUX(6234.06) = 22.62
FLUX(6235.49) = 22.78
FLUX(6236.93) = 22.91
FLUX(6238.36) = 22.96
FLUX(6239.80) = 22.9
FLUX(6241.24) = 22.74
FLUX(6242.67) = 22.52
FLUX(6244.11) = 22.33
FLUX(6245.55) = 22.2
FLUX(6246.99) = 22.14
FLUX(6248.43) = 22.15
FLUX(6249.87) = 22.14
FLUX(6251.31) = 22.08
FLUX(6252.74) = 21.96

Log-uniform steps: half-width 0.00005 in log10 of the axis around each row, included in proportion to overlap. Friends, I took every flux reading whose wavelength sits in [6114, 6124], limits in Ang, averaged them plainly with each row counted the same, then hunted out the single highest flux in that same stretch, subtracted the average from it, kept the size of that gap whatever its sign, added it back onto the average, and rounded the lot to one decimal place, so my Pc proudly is 23.5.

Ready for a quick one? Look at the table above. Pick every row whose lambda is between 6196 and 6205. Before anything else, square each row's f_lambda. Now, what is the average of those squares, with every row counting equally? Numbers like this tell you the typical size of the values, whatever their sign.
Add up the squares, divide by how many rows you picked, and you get 531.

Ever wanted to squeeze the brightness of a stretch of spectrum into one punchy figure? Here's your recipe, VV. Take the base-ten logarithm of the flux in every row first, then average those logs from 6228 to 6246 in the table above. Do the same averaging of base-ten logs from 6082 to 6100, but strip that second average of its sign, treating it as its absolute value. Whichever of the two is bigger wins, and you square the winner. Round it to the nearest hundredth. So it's 1.87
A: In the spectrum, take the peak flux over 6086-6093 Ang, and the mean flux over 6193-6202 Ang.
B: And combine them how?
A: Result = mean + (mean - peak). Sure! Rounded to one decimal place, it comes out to 22.3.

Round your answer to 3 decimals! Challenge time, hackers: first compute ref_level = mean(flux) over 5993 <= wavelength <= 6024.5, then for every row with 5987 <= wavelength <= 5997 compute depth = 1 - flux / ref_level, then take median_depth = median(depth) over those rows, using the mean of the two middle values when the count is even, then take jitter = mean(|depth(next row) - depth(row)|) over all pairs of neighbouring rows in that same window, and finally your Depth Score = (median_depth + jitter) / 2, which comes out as -0.007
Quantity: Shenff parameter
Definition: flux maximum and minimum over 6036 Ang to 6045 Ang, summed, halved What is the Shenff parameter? 23.5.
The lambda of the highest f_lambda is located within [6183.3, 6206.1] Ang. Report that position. 6185.44 Ang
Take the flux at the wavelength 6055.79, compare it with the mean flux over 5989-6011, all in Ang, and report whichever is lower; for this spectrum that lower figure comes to 23.6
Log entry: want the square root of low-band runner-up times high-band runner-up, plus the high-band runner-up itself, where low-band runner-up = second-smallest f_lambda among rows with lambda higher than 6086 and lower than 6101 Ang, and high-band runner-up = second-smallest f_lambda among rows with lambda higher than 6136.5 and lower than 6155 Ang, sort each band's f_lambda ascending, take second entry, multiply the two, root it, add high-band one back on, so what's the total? 45.0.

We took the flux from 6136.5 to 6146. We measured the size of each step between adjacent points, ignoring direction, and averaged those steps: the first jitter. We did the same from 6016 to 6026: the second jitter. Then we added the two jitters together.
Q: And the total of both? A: 0.223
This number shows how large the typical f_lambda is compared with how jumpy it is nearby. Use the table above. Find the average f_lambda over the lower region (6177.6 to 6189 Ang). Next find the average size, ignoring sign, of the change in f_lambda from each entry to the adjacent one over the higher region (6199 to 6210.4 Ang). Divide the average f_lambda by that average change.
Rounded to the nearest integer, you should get 954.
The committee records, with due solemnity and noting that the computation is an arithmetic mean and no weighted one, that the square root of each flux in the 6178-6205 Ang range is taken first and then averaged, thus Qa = 4.79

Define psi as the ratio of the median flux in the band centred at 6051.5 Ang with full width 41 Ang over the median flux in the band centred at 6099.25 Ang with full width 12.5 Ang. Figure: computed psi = 1.02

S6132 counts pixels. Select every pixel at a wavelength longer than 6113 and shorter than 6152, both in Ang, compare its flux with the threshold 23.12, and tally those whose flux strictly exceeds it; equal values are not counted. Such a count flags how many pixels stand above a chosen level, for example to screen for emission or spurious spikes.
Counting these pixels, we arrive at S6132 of 10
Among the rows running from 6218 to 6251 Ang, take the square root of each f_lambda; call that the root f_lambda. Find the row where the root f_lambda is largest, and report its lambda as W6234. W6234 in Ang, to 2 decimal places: 6224.02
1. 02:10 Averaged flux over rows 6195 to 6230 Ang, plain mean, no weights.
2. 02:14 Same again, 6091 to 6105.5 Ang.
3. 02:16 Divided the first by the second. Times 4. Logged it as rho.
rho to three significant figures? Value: 3.95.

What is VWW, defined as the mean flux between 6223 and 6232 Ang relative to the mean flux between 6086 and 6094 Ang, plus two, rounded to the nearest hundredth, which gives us 2.99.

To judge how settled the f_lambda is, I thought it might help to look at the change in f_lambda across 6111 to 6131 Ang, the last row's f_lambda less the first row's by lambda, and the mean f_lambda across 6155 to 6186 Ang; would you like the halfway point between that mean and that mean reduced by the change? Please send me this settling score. 22.3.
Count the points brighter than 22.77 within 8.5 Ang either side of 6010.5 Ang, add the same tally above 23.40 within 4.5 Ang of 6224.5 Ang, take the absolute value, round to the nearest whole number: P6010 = 12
